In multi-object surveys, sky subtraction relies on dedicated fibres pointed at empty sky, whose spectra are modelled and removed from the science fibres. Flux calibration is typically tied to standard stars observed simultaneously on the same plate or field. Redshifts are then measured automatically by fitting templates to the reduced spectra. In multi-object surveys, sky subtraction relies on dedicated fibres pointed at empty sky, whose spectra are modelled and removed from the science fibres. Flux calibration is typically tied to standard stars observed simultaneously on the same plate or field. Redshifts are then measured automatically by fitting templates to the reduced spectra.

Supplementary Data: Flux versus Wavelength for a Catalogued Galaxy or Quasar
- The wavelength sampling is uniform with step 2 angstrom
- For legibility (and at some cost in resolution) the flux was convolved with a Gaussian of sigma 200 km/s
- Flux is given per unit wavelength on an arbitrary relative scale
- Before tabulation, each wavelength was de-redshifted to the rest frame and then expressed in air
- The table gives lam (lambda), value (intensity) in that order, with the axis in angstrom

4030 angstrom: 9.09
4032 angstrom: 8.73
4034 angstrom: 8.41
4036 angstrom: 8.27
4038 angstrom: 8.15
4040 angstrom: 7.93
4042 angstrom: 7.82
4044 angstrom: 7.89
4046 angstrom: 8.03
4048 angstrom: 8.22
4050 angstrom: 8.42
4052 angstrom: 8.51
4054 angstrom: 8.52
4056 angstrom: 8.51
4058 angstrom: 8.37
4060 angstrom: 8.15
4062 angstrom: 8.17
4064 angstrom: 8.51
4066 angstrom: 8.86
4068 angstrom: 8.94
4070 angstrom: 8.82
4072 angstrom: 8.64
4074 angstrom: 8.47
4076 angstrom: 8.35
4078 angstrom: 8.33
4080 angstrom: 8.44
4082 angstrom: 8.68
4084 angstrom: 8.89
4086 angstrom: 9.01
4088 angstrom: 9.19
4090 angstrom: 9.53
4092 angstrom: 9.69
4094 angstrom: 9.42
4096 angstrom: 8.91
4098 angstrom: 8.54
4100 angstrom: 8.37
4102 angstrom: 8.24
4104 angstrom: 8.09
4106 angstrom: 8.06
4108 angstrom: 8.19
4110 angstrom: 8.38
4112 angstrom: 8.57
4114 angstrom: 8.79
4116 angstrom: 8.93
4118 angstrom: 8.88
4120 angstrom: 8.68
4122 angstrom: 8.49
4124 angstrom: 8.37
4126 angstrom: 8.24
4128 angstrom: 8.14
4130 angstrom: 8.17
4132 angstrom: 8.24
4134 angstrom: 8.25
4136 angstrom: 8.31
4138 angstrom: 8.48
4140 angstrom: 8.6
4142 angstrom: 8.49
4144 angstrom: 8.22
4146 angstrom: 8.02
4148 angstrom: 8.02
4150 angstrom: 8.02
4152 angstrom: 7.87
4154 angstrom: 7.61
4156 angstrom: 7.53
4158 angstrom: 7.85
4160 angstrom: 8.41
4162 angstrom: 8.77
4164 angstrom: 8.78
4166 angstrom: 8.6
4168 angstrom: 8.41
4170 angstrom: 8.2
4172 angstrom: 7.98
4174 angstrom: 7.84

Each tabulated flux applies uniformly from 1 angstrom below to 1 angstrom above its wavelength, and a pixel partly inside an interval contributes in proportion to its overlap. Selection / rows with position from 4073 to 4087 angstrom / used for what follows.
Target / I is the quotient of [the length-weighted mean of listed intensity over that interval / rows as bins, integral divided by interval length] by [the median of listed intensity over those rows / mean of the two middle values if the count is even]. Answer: 1.015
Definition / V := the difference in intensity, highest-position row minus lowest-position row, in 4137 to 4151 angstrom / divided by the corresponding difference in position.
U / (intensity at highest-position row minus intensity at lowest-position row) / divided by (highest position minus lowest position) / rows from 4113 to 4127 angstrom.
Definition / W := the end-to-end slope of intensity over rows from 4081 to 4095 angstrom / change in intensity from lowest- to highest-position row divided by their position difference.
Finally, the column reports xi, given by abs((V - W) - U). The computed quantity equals 0.05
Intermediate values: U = -0.046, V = -0.038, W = 0.062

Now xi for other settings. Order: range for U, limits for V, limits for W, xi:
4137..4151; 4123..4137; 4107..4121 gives 0.01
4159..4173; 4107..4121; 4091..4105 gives 0.21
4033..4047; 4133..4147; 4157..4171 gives 0.02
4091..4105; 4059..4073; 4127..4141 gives 0.14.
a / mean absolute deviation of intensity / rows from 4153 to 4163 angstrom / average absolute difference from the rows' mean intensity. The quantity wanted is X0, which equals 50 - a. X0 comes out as 49.56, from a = 0.44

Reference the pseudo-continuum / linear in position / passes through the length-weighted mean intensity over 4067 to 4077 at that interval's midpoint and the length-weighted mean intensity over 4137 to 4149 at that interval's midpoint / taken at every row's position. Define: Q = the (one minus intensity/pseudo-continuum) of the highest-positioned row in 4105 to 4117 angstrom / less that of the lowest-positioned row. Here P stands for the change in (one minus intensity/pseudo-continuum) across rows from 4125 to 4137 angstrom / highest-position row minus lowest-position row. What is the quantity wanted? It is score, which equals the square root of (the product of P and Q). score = 0.039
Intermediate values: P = -0.01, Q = -0.11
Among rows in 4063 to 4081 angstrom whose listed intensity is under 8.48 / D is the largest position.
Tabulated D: 4080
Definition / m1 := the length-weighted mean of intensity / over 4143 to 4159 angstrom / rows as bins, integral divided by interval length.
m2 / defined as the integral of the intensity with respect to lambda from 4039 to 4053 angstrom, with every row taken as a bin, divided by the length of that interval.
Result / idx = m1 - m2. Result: -0.2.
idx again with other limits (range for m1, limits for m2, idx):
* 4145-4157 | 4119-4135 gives -0.5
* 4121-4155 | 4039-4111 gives -0.3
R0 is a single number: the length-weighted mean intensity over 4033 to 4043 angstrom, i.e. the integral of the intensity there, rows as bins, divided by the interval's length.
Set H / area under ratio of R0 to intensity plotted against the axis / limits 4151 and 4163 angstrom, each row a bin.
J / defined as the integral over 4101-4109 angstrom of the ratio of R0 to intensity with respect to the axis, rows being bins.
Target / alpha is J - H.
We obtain -4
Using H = 12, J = 8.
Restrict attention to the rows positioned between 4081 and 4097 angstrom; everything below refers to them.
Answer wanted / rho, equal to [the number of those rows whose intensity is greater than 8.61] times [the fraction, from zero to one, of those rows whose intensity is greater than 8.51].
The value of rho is 8.0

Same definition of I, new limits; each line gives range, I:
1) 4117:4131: 1.006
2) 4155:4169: 0.991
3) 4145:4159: 0.997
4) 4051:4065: 0.986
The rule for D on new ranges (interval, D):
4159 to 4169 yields 4168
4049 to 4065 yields 4062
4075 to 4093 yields 4080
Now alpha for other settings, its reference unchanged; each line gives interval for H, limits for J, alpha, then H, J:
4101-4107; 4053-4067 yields 7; 6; 13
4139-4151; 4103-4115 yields 0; 12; 12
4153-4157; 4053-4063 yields 5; 4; 10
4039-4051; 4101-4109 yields -4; 12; 8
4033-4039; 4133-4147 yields 8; 6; 14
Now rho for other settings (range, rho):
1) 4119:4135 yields 0.1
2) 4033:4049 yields 0.0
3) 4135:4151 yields 0.0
